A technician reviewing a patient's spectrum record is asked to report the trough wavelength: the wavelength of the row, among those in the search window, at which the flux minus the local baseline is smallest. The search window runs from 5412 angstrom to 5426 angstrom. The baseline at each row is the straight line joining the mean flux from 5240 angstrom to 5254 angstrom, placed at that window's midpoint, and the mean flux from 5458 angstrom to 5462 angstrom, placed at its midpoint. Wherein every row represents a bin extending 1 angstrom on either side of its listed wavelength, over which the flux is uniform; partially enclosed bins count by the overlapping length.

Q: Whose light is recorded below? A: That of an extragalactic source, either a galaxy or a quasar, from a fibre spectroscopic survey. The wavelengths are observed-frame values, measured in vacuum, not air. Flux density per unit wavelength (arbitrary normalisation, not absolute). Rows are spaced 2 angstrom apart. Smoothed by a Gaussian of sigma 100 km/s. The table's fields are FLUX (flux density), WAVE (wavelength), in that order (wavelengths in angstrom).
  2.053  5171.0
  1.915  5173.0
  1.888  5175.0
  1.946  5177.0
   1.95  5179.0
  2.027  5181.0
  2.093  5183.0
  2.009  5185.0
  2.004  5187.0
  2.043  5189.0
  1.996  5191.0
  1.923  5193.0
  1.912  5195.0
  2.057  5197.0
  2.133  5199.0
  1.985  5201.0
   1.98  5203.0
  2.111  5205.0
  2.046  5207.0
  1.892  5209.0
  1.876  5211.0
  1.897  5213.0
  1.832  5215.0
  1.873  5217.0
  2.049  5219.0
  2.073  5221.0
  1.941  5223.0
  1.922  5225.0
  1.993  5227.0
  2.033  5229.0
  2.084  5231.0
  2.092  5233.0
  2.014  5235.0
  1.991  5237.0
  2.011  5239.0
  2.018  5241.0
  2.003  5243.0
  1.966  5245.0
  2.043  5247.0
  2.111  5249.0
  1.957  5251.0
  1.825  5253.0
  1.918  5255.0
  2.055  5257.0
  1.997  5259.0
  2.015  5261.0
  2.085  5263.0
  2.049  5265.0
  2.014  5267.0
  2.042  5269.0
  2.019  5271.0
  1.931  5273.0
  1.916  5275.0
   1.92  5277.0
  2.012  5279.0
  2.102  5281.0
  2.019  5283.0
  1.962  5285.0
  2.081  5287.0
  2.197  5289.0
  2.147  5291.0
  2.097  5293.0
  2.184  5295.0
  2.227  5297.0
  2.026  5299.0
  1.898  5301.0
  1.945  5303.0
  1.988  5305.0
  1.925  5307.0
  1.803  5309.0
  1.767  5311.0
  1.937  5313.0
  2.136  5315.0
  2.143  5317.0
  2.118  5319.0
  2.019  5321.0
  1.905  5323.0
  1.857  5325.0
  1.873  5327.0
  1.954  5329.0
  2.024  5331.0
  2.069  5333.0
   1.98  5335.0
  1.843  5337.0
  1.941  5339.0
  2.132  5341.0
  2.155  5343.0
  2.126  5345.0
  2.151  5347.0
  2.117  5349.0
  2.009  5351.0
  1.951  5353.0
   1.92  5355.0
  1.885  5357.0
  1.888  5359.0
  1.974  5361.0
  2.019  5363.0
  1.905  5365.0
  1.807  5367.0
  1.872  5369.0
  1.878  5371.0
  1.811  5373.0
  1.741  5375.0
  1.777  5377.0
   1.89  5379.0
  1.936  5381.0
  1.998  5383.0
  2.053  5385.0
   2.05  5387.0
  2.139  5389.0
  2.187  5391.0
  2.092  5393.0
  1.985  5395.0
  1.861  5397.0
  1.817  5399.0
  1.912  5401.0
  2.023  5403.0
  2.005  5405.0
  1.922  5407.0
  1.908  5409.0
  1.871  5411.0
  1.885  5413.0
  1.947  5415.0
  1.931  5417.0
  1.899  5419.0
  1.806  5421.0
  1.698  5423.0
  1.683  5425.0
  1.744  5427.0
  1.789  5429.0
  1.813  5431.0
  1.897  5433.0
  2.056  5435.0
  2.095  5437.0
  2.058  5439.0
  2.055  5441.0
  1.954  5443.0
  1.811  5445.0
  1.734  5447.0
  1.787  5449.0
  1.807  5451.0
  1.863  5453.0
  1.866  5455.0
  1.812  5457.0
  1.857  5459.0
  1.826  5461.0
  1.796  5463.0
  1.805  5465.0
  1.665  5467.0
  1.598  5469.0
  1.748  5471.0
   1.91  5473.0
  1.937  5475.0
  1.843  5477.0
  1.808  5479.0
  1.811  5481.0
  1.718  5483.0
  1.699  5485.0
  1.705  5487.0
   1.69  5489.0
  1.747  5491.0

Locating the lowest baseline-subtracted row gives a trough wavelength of 5425.0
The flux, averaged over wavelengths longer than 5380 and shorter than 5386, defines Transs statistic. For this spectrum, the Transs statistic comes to 2.00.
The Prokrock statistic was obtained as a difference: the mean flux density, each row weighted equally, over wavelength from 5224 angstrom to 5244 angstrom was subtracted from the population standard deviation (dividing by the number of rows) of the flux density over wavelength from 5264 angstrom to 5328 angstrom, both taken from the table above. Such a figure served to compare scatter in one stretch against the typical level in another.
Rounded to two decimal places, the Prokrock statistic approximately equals -1.90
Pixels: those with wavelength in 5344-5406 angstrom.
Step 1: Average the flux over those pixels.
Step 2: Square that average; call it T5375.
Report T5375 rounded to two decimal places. 3.84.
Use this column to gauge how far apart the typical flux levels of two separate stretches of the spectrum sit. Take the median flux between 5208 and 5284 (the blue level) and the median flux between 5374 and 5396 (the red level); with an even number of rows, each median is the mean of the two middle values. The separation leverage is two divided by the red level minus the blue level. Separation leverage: -148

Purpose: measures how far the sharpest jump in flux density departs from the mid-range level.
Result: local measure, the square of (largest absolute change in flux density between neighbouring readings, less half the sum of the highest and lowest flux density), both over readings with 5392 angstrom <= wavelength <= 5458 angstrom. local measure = 3.0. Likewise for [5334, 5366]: 3.3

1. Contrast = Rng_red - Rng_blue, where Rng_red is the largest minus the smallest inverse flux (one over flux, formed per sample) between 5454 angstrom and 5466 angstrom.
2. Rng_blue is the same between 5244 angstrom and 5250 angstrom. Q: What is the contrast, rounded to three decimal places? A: -0.014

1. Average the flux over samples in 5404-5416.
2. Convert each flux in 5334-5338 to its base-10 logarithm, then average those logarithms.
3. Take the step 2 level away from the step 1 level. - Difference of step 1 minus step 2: 1.64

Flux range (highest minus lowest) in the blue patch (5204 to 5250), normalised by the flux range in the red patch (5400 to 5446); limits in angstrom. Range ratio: 0.68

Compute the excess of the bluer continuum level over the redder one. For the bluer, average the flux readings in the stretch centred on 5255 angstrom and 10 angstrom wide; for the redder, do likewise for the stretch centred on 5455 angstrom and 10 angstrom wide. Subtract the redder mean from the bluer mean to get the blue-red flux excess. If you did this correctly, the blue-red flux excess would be 0.11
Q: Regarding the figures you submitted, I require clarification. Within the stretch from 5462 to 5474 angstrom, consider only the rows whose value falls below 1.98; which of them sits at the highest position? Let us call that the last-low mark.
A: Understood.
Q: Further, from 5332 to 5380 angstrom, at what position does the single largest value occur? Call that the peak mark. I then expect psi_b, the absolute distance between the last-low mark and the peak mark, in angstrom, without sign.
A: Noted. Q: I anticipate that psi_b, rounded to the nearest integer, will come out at 130 angstrom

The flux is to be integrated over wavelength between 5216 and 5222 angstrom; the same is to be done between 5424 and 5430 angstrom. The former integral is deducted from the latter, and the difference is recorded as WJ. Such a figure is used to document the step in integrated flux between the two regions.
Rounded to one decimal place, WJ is -1.6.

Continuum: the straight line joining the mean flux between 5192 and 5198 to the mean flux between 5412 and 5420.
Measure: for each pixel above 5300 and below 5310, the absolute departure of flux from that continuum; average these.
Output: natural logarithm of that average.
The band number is -3.0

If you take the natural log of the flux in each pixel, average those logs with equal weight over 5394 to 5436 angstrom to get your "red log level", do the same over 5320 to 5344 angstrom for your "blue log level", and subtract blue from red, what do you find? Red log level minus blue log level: -0.052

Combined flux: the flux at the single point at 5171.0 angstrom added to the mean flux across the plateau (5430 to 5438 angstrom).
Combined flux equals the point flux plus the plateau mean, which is 4.02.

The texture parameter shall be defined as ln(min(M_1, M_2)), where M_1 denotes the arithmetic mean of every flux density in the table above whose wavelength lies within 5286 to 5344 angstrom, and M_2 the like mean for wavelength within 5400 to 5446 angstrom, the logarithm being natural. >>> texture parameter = 0.643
